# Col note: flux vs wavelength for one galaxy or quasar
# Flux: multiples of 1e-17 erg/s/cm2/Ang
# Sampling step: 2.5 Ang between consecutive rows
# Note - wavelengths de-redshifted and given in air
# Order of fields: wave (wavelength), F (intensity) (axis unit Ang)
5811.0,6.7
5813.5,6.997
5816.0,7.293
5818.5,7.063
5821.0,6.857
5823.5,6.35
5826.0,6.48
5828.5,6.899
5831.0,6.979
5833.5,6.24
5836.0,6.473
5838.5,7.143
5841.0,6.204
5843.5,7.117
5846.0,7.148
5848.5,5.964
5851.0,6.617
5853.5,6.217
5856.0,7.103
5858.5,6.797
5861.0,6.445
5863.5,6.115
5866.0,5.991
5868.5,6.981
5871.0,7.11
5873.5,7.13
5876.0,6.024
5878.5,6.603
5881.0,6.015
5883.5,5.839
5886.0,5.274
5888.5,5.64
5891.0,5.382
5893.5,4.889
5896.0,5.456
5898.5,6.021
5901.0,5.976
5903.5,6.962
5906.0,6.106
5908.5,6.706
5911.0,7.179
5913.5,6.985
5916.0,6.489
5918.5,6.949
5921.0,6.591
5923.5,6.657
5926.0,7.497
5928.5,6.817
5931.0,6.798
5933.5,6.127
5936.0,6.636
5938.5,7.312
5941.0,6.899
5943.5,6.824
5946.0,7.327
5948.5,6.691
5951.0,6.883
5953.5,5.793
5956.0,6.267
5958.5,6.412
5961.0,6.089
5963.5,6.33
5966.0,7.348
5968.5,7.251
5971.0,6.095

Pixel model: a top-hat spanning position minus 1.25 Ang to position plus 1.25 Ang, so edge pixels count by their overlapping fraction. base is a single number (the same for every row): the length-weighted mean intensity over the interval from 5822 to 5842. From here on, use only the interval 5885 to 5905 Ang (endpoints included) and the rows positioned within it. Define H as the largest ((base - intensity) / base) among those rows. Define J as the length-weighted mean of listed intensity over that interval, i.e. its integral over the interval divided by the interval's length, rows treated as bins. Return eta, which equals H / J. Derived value 0.045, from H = 0.26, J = 5.71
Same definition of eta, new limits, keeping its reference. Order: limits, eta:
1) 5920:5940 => 0.011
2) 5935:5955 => 0.018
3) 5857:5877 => 0.014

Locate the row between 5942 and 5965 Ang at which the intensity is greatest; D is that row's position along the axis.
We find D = 5946.0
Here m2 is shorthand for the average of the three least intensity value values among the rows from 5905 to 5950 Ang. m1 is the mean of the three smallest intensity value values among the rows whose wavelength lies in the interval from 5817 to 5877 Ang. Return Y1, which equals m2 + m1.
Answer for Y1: 12.2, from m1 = 6.0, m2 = 6.2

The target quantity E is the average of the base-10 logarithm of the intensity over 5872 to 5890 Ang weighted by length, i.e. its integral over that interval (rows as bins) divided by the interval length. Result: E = 0.782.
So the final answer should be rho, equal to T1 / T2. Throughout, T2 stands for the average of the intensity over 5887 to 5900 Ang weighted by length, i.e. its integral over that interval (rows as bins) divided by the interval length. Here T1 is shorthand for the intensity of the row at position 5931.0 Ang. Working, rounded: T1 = 6.798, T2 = 5.48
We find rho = 1.24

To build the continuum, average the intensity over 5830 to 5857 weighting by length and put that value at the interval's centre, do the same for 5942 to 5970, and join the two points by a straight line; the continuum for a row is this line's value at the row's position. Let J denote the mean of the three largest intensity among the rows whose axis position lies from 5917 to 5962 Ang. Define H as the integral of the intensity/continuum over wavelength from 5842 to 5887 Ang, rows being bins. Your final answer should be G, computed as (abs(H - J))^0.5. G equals 6.04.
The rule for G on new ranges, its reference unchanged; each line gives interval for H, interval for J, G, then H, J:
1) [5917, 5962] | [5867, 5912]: 6.18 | 45.3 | 7.14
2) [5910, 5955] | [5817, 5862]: 6.23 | 46.0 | 7.14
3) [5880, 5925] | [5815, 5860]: 5.88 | 41.8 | 7.19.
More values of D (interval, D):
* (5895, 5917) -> 5911.0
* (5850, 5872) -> 5871.0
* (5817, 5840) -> 5838.5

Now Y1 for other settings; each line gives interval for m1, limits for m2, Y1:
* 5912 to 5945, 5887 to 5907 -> 11.6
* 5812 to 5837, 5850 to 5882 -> 12.4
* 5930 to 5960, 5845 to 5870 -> 12.1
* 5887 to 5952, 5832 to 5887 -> 10.9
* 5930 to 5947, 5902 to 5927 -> 12.9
